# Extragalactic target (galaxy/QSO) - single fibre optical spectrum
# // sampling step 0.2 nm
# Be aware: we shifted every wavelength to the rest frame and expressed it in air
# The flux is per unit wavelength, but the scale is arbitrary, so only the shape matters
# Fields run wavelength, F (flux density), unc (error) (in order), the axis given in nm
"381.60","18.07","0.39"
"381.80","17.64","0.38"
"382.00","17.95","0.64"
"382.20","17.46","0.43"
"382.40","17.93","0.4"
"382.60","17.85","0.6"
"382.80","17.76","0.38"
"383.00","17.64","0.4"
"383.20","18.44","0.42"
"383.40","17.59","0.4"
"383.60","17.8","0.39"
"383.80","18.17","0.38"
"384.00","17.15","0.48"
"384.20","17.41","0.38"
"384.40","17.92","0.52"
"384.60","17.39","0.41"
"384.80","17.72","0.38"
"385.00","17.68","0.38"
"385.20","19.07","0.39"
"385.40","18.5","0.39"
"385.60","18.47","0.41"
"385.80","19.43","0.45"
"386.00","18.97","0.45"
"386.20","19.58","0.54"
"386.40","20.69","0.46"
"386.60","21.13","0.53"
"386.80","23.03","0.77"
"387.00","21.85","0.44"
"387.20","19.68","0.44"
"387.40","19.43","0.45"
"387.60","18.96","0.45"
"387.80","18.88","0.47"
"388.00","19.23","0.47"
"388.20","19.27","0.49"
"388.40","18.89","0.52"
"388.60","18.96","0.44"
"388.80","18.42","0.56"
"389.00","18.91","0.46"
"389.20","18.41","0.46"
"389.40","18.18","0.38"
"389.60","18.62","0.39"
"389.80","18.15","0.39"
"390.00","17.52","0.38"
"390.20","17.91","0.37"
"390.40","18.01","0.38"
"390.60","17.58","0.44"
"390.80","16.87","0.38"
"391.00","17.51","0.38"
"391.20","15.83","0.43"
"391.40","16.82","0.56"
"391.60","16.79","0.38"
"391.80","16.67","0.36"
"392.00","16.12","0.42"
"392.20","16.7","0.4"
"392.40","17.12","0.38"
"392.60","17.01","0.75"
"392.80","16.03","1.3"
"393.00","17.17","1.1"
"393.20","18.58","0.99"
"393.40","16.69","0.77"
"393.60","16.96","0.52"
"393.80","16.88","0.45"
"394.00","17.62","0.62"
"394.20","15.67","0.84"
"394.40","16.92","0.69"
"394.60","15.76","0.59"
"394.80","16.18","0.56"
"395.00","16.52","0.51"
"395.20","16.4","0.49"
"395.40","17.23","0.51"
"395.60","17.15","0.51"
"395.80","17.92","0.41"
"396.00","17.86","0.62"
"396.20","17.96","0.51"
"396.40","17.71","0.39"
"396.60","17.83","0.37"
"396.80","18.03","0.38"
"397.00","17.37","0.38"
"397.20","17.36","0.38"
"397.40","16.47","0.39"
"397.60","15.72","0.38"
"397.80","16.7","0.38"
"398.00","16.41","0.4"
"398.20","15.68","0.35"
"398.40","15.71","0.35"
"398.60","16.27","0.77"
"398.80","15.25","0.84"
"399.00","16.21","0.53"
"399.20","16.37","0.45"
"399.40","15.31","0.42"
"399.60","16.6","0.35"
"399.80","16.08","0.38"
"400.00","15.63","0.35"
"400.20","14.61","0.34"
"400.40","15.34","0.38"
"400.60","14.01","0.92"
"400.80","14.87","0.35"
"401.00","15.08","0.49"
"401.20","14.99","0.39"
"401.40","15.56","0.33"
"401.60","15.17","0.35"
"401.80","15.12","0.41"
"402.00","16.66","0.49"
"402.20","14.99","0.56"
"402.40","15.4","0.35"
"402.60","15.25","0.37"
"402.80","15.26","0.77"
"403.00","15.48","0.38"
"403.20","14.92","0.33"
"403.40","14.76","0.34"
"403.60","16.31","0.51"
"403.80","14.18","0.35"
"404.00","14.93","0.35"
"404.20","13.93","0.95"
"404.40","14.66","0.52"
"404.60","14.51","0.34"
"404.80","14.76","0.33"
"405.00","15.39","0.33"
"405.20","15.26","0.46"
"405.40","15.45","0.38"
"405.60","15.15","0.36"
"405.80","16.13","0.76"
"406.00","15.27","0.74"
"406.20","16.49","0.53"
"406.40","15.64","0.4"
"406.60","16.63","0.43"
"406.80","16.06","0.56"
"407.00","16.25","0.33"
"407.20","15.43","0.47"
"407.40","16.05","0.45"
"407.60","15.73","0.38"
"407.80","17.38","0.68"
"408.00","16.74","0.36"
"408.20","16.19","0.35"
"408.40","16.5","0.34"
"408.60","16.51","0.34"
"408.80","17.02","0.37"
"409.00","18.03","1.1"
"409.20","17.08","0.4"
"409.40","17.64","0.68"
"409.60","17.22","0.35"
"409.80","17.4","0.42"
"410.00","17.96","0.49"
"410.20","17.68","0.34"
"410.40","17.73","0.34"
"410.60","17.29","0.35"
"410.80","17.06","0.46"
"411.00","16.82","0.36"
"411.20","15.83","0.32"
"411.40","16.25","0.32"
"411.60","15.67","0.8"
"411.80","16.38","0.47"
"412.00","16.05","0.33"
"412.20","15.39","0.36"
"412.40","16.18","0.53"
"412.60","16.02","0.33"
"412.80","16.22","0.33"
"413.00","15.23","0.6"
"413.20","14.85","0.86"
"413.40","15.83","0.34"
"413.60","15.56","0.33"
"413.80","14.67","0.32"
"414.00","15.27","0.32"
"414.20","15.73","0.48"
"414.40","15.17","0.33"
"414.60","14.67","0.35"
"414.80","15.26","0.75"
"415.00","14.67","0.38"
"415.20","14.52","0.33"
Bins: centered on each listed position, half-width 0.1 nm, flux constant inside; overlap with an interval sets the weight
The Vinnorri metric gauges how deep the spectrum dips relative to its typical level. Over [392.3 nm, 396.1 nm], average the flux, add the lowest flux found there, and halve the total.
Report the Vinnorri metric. 16.3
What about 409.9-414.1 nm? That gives 15.4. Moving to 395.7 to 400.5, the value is 15.6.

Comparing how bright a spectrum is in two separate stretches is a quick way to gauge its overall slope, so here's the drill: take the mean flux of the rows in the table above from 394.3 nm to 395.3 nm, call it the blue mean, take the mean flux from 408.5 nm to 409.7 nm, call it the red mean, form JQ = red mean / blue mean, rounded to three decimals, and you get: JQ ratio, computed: 1.055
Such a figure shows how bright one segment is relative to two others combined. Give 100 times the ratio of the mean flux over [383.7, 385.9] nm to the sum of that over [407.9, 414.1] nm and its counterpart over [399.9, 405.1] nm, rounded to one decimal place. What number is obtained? 57.4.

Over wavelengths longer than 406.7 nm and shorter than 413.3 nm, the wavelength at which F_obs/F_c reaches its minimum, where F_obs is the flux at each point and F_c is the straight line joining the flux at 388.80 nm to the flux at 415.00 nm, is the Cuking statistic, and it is 407.20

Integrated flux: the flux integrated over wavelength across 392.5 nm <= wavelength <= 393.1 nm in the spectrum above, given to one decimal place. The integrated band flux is 10.0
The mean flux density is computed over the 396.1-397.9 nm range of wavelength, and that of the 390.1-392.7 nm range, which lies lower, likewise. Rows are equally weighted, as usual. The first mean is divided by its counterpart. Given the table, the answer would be 1.01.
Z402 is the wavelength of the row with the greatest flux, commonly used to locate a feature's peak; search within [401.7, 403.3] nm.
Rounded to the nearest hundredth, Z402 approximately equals 402.00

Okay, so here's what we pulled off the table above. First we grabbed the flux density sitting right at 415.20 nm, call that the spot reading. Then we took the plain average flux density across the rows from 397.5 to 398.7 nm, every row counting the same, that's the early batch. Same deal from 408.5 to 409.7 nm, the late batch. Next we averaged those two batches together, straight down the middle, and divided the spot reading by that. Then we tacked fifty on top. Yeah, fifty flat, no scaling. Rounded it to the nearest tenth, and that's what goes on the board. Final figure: 50.9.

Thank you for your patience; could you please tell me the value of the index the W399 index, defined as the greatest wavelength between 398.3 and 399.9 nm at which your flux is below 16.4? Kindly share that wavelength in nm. 399.80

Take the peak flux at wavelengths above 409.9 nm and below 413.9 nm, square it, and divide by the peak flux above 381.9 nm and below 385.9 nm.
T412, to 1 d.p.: 16.6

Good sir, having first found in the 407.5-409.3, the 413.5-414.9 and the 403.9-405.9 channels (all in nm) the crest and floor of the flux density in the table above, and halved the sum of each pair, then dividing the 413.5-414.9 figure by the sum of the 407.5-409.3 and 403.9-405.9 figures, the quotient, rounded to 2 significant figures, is 0.48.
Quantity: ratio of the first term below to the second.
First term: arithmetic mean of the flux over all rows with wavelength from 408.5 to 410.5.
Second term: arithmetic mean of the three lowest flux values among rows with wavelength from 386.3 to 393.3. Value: 1.09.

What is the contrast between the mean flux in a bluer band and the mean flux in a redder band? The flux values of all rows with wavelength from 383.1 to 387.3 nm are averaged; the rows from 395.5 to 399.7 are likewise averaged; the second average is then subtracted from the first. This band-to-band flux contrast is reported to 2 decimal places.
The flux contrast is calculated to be 2.18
